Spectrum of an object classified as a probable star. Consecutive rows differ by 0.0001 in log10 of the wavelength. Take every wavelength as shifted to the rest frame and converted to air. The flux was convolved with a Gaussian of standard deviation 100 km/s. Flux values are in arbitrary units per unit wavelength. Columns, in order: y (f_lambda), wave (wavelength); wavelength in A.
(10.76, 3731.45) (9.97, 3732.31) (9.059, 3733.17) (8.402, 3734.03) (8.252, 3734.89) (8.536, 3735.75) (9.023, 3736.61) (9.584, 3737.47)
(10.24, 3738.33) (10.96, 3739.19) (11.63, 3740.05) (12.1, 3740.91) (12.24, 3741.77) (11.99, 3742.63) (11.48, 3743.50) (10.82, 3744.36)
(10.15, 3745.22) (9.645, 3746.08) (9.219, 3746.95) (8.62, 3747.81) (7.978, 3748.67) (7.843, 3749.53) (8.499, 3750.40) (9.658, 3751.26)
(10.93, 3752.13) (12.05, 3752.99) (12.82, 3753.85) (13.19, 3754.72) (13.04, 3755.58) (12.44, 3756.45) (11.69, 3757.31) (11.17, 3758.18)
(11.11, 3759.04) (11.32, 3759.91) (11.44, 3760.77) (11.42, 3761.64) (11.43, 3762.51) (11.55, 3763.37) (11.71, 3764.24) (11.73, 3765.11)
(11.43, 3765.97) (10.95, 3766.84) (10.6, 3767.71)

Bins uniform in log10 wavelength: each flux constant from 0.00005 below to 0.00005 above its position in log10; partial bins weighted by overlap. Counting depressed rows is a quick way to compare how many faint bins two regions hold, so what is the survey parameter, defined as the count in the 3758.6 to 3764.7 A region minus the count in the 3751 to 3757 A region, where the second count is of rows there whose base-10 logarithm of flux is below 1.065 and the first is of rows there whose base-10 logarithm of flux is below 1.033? -2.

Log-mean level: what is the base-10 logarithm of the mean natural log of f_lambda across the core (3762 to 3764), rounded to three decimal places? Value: 0.388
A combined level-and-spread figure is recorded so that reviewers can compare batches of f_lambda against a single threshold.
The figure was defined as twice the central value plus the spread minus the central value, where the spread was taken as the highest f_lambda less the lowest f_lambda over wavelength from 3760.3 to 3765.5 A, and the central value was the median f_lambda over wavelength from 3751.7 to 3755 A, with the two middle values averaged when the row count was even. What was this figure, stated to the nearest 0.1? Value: 12.7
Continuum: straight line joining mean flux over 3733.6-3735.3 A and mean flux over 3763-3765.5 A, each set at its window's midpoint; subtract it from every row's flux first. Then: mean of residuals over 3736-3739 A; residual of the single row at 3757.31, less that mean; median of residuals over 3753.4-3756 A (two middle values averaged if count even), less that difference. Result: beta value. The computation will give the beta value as 2.5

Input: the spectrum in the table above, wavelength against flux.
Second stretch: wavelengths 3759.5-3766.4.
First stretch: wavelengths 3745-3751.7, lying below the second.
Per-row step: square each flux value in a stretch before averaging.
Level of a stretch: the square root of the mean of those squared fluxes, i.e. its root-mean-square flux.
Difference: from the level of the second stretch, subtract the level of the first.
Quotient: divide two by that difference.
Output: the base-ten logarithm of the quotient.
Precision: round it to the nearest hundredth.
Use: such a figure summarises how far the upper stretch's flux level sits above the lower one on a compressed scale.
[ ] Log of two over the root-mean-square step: -0.10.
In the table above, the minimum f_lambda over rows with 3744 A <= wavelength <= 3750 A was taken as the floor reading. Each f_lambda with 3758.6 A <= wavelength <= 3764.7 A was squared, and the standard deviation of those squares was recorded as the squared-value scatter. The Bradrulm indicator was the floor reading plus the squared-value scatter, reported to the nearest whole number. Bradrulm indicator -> 12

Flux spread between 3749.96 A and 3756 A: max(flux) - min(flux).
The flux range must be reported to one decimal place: 4.7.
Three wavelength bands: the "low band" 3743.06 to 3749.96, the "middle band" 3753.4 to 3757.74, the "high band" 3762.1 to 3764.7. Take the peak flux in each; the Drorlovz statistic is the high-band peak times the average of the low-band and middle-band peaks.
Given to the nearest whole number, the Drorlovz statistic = 144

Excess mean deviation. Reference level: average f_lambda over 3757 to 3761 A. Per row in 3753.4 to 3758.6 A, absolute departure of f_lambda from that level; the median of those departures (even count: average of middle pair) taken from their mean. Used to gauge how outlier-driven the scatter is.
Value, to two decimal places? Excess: -0.18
